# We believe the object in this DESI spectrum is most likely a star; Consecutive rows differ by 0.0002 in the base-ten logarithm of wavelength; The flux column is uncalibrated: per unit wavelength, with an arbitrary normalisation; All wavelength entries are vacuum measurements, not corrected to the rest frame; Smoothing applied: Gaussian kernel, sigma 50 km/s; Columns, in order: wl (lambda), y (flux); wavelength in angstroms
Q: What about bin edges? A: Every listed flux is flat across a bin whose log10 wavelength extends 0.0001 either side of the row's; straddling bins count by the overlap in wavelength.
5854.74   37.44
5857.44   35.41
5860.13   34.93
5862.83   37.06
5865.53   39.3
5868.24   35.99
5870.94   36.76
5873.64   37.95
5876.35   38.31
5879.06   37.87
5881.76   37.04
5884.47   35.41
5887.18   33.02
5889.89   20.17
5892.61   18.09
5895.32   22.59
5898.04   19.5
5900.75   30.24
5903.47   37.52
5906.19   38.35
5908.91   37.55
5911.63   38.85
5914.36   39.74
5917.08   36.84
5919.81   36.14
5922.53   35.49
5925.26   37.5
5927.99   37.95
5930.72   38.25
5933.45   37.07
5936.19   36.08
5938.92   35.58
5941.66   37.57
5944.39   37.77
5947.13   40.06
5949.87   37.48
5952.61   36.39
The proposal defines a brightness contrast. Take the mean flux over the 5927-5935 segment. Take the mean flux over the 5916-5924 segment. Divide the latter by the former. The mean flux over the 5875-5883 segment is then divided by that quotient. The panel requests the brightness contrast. 39.4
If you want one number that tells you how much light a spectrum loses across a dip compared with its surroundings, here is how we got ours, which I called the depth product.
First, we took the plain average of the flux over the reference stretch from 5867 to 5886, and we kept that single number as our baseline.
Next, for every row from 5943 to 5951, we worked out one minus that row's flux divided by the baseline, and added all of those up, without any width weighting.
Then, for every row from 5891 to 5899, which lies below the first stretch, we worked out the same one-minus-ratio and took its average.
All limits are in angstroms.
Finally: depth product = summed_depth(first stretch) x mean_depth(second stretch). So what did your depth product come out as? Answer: -0.052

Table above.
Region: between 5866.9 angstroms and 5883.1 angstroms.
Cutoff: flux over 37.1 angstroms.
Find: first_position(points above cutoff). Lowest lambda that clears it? 5873.64 angstroms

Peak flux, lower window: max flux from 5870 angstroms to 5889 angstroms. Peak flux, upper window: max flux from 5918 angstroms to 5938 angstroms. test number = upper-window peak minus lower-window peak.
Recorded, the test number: 0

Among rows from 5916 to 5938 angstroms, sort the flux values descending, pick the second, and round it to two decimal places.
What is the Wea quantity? 37.95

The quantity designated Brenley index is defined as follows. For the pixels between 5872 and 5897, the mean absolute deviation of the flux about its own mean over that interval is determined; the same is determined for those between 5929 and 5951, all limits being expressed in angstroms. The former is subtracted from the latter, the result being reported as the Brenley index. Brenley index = -6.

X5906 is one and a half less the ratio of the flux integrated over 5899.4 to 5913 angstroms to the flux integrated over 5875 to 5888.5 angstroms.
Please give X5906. 0.49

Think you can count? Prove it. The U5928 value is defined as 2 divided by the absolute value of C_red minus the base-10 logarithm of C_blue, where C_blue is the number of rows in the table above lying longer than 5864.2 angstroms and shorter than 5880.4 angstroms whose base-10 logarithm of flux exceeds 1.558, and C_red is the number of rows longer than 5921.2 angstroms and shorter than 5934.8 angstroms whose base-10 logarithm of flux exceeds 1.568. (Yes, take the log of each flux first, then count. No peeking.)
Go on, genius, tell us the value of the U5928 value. 0.61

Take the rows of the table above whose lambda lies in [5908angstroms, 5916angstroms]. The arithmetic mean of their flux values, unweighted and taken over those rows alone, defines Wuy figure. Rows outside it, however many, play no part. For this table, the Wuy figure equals 38.7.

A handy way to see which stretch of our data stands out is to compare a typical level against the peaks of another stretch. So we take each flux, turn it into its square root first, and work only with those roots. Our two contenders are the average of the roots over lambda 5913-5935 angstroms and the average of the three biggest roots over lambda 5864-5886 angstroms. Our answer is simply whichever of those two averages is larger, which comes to 6.21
